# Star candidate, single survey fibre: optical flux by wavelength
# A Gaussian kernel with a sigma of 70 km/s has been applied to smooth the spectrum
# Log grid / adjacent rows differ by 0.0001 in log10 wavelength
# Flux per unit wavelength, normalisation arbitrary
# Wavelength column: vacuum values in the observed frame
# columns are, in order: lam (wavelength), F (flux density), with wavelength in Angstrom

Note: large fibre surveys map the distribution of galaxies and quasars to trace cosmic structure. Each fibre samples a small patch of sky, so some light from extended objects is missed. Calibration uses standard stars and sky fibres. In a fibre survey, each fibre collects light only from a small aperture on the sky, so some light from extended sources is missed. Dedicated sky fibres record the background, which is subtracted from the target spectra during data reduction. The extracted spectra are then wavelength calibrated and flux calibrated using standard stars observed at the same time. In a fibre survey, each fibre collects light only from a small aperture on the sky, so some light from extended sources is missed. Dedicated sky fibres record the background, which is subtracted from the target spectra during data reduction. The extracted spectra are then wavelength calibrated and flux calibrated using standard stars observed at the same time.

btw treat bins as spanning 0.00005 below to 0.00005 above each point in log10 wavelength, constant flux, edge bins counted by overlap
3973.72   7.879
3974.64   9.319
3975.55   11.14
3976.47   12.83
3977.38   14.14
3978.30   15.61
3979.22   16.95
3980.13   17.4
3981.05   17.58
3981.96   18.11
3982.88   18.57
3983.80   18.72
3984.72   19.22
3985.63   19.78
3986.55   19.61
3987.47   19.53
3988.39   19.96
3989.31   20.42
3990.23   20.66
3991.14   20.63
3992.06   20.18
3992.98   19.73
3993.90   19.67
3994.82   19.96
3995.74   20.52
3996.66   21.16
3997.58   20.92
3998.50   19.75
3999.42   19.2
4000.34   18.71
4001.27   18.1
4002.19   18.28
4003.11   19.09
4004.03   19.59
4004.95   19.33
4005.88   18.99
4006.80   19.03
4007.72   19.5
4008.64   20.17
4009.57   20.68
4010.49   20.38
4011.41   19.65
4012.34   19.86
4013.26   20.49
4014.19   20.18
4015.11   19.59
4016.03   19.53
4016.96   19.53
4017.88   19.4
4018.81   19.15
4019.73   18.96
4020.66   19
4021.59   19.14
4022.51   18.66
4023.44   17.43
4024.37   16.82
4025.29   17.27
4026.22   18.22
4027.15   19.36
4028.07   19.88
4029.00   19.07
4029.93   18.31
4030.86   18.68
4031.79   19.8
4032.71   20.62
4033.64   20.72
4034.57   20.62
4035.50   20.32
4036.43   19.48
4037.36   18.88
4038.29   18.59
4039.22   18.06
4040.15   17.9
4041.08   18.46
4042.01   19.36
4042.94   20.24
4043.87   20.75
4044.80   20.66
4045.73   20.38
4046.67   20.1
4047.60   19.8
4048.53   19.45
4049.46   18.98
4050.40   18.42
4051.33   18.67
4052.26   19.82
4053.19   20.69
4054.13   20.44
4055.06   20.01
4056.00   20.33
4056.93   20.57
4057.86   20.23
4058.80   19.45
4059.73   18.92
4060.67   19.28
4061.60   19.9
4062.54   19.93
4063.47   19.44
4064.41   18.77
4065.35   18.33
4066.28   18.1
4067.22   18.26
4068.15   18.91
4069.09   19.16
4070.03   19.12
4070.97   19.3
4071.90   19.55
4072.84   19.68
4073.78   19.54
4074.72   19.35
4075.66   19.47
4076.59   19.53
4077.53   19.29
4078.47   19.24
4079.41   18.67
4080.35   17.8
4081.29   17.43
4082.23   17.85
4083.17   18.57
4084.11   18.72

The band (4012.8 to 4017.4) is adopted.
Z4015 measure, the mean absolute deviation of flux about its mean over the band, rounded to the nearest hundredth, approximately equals 0.38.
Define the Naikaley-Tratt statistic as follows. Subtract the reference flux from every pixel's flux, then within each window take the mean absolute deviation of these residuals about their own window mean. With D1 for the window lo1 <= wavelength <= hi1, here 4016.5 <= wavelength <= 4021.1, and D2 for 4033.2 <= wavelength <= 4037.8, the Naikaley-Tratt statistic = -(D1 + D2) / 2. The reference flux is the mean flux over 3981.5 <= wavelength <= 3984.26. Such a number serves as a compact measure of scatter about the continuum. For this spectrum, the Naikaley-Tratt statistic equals -0.43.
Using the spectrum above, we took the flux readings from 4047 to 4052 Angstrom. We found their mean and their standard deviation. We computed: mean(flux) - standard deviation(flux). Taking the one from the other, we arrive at 18.6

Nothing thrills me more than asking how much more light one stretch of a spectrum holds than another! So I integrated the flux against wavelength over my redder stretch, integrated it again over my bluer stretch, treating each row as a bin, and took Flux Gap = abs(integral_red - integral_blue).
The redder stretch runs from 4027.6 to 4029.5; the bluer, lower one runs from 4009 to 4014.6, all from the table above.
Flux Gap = 76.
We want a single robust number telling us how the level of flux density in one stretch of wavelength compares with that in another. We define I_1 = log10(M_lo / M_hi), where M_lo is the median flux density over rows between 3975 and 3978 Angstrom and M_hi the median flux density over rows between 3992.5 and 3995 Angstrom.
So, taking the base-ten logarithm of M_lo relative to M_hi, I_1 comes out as -0.19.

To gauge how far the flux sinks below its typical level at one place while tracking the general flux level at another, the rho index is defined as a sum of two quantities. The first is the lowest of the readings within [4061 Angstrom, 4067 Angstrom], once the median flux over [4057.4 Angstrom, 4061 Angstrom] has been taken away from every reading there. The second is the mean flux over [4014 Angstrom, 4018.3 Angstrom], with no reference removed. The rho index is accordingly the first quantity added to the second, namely 18.4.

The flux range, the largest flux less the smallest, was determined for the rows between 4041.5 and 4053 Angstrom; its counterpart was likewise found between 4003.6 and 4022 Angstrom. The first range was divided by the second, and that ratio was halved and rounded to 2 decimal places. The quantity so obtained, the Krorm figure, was 0.68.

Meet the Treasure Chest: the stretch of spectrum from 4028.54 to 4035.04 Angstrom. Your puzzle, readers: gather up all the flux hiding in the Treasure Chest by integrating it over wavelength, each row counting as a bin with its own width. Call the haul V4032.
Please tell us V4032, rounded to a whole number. 128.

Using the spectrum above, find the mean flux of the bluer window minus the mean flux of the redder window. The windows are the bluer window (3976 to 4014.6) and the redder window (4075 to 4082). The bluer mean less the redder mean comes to 0.34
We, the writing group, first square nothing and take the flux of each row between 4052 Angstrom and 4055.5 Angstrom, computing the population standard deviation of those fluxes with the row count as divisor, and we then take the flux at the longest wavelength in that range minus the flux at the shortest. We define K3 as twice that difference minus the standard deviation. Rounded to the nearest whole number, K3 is 0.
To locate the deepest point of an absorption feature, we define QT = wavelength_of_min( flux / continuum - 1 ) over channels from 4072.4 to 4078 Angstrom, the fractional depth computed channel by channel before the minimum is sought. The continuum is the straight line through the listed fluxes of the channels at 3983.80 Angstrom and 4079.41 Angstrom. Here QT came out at 4077.53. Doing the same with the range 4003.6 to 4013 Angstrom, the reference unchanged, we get 4005.88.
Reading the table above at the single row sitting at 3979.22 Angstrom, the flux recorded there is 16.95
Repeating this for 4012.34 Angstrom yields 19.86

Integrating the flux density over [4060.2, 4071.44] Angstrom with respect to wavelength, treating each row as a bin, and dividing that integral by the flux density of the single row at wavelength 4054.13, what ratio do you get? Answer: 10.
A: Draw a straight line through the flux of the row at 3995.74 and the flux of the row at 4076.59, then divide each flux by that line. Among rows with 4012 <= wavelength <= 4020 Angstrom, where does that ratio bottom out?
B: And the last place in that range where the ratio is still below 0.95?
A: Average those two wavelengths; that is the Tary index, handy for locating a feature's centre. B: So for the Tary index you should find 4019.7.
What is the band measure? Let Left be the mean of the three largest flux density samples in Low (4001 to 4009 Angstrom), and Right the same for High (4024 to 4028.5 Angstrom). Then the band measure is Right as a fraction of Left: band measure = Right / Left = 0.970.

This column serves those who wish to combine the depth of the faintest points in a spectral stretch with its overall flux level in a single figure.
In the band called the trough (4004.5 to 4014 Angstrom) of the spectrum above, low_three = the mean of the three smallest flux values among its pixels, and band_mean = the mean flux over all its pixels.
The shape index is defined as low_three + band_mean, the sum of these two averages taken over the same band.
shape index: 38.9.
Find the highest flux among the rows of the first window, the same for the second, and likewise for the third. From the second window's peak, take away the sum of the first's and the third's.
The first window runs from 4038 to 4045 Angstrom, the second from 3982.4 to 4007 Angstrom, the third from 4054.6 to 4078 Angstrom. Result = -20.2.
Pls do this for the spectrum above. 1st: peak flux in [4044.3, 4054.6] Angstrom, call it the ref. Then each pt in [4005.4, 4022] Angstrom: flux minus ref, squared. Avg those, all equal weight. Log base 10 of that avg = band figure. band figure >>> 0.2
